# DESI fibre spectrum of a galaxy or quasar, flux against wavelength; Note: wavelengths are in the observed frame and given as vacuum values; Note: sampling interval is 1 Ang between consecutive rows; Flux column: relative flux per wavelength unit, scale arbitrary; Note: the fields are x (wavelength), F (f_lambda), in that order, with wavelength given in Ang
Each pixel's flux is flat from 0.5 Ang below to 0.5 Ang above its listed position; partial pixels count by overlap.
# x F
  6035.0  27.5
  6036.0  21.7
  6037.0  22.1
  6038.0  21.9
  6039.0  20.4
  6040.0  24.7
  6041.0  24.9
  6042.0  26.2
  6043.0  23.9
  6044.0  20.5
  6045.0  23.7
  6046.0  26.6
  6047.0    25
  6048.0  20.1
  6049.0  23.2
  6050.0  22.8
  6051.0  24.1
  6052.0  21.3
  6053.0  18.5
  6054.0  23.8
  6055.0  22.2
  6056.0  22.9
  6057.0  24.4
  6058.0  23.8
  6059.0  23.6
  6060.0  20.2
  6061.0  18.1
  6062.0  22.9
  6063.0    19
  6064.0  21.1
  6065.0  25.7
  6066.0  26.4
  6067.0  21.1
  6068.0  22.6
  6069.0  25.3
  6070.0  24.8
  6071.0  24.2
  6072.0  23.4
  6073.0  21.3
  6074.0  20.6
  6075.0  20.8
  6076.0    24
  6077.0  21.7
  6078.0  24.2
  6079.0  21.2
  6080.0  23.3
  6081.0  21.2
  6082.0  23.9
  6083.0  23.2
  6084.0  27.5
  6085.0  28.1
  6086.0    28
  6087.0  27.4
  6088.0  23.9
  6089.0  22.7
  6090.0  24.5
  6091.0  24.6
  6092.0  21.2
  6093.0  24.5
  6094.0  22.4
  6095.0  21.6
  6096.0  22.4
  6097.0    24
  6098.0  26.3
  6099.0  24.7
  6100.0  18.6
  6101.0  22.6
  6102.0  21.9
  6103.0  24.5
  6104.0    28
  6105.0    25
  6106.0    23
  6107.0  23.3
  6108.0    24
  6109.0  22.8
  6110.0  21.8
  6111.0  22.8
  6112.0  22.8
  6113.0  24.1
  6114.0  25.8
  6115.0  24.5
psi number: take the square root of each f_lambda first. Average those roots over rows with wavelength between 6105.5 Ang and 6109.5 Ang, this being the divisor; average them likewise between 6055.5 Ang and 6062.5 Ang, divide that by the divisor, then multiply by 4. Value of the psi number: 3.91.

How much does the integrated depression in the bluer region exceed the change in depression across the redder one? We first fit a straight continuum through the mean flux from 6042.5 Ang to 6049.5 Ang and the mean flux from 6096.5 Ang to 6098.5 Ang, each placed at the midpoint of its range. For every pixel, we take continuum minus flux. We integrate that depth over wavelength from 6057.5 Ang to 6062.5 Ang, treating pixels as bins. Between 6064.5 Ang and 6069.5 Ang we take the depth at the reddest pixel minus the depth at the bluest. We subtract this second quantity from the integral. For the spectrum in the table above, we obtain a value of 10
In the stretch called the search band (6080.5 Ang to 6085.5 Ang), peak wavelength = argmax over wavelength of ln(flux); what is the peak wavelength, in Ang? 6085.0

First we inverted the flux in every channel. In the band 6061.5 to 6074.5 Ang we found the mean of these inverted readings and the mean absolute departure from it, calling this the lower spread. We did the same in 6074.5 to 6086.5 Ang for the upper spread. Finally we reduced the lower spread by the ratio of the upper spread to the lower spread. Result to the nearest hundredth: -0.97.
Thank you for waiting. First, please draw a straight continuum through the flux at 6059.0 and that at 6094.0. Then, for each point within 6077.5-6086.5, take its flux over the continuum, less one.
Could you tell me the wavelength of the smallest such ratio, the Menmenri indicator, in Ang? 6079.0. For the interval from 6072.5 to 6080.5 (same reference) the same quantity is 6074.0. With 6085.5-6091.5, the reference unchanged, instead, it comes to 6089.0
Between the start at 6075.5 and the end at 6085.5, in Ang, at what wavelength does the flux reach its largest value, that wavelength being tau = 6085.0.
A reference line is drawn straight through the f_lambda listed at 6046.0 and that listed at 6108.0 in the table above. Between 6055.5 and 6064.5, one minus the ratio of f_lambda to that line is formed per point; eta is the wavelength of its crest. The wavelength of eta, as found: 6061.0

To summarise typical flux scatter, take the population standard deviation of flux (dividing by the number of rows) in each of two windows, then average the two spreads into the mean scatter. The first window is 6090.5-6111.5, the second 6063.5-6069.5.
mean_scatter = 2.1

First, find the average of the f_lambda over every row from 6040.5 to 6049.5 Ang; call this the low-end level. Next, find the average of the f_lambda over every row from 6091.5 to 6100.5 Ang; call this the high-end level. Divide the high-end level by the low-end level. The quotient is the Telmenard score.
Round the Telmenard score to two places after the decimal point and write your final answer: 0.96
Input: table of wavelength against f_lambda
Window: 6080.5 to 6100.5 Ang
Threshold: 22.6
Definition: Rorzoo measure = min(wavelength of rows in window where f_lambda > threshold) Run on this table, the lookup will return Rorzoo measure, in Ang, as 6082.0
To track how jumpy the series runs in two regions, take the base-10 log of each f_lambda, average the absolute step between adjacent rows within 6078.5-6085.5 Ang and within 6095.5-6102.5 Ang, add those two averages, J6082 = 0.091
